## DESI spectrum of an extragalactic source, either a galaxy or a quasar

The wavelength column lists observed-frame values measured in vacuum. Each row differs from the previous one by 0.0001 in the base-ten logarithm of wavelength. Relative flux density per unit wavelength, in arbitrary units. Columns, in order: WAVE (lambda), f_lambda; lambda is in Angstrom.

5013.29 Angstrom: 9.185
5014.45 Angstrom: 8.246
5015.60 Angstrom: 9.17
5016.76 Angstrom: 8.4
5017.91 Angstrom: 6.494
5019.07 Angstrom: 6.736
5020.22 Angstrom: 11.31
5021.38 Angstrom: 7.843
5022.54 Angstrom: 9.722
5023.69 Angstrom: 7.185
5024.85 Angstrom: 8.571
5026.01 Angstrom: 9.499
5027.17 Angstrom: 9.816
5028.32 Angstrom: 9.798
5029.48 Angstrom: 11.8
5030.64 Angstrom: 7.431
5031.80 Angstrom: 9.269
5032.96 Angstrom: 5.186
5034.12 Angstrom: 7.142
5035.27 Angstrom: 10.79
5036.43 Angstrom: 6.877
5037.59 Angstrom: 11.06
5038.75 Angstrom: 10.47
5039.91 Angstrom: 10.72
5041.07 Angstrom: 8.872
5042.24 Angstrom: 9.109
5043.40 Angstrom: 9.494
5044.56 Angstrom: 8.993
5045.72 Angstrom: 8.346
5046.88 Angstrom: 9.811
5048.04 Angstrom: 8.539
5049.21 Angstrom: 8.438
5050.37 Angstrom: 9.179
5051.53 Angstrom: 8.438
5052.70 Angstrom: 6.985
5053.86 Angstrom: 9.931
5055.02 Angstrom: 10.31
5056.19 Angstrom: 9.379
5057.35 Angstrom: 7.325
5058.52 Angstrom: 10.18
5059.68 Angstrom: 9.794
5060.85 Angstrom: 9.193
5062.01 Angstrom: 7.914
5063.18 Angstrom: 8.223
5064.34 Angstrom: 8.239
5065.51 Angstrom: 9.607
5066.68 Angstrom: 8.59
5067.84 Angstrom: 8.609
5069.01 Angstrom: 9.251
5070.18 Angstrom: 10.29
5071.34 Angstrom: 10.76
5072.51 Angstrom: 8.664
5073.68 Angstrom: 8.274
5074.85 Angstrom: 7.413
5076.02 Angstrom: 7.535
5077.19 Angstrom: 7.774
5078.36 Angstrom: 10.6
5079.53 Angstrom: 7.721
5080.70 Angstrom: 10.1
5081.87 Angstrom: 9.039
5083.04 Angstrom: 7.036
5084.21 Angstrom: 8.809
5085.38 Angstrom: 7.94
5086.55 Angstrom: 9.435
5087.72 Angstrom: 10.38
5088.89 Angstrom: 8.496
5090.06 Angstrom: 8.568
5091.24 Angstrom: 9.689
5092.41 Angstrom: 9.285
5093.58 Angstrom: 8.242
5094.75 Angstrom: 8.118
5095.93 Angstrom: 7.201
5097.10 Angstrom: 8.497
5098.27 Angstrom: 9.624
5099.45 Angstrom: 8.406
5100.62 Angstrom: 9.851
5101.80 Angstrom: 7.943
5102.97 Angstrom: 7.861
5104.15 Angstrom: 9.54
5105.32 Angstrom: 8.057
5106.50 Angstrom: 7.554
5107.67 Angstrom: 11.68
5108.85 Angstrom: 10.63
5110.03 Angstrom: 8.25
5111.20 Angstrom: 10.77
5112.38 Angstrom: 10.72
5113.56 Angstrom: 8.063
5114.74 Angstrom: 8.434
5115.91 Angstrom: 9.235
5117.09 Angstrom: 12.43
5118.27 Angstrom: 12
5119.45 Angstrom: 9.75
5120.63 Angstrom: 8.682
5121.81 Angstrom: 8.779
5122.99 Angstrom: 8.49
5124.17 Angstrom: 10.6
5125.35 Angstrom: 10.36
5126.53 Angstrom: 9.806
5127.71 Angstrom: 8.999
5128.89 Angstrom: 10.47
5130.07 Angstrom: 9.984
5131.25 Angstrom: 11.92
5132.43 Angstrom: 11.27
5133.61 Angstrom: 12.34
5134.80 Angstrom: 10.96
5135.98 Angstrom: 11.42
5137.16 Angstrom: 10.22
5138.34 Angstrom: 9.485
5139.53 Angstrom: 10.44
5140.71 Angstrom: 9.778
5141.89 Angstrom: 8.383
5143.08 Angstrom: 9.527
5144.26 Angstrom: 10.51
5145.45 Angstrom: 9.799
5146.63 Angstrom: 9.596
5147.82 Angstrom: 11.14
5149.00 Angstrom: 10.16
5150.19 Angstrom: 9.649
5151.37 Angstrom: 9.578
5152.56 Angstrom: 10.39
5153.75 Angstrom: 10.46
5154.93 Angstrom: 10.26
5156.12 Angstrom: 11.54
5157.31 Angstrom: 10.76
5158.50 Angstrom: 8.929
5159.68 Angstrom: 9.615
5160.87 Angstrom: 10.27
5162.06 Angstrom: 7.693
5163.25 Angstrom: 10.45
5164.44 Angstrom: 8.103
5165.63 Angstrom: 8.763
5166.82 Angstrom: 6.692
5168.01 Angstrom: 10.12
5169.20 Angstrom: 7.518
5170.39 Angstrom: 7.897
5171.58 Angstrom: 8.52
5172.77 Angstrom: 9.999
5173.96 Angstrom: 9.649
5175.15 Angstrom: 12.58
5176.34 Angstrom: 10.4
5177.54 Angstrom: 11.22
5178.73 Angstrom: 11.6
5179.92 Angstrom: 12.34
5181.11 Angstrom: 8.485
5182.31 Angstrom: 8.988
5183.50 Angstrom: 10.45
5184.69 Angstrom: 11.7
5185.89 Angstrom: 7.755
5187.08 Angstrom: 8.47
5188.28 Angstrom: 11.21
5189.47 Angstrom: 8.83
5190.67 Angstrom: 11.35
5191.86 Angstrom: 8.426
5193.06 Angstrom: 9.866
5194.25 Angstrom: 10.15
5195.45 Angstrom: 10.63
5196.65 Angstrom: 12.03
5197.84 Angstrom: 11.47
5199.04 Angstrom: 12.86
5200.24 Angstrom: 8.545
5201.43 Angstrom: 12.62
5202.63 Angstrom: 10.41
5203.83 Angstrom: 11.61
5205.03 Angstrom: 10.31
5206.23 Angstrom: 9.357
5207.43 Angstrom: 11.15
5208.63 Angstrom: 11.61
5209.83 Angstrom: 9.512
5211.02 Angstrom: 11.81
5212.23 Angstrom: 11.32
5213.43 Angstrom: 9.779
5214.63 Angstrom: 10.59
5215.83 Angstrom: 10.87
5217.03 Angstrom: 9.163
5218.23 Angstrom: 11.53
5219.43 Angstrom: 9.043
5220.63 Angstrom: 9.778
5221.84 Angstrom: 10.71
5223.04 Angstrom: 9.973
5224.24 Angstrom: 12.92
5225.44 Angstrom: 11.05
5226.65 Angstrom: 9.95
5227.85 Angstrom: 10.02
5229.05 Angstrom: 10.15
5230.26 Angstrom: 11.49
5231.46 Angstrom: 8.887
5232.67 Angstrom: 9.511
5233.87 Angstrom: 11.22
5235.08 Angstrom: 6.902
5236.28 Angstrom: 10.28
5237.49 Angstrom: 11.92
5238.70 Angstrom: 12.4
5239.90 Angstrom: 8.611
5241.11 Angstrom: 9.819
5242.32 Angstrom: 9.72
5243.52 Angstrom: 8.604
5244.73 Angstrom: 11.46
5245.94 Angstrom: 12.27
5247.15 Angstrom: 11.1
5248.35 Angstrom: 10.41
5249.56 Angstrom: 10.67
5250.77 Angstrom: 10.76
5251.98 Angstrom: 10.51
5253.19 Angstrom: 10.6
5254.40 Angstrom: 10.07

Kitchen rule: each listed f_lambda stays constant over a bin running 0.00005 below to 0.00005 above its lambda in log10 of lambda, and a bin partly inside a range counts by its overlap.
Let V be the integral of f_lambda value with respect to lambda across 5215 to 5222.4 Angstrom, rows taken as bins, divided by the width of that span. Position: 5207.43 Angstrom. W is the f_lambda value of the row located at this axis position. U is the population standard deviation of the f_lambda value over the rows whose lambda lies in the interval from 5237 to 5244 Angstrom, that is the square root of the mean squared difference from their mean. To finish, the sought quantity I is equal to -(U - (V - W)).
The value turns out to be -2.4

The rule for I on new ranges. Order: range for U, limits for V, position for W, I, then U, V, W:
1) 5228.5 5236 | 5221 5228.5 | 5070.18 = -1.1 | 1.5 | 10.7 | 10.29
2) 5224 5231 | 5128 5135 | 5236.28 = -0.3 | 1.1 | 11.1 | 10.28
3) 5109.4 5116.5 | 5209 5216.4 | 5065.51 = -0.1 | 1.1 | 10.7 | 9.607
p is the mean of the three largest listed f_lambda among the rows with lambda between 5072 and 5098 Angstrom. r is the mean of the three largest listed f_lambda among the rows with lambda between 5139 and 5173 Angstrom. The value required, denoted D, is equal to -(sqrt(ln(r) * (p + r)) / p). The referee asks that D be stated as -0.70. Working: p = 10.4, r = 11.1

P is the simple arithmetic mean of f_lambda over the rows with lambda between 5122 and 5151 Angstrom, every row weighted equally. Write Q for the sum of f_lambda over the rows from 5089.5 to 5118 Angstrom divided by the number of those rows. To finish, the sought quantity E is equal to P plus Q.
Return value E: 19.3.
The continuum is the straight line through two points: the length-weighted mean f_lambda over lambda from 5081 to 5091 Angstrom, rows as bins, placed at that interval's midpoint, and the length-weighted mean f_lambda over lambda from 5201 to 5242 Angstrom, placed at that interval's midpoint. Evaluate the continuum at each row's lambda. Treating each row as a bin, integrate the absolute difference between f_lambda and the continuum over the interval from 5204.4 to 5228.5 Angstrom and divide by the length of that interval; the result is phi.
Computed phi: 0.84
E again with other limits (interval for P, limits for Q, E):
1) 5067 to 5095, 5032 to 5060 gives 17.8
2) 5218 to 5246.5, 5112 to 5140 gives 20.5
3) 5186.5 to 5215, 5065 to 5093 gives 19.5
